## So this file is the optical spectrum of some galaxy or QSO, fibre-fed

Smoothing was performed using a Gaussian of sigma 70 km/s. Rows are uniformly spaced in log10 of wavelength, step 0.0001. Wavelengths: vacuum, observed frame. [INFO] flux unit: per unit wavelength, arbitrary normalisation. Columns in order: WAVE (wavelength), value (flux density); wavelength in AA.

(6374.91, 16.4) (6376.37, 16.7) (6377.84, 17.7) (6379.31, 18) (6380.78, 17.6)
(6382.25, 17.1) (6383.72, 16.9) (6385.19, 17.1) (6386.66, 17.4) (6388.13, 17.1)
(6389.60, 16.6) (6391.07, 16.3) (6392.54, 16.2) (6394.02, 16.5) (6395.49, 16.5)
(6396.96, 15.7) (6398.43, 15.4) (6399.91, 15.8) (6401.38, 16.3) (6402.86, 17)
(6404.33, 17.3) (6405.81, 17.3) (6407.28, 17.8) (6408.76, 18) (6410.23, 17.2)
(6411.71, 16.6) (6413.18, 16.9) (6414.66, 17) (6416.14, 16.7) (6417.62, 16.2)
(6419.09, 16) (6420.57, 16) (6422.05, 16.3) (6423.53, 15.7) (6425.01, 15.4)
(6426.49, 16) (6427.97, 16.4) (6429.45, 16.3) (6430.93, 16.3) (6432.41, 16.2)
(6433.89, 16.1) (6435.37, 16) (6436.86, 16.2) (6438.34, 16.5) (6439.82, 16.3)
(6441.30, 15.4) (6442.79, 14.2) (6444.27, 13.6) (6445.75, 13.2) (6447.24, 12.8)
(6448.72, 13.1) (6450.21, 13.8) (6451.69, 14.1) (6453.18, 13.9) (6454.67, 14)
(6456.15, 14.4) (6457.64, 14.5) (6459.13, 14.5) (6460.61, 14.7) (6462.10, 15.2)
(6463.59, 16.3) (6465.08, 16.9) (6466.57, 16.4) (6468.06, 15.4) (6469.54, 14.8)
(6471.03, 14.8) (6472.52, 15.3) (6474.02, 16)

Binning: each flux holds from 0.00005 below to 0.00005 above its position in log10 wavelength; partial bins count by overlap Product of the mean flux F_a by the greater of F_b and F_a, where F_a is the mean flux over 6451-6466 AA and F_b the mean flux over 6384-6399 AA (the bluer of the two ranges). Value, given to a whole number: 245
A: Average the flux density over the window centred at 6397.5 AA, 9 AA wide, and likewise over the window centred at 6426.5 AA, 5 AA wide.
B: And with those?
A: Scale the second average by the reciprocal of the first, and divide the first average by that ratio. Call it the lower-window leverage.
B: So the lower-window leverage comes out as 16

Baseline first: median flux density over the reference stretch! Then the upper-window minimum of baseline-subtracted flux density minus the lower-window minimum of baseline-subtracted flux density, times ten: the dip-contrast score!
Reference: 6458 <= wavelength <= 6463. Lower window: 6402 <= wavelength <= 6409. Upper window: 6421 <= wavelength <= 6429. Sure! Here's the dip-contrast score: -16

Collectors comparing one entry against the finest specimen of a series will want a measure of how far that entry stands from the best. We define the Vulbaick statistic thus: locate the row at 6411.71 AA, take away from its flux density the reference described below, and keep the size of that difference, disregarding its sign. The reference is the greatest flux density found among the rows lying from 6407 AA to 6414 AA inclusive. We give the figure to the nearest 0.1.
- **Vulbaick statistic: 1.4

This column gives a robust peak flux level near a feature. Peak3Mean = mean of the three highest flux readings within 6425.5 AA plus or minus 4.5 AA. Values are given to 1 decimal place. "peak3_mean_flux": 16.3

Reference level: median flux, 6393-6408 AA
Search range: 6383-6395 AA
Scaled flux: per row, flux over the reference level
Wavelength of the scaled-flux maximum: 6386.66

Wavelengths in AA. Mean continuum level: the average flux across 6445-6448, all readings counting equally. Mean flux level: 13.0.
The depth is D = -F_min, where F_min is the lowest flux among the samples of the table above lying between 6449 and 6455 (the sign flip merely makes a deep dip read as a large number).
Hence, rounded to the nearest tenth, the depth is -13.8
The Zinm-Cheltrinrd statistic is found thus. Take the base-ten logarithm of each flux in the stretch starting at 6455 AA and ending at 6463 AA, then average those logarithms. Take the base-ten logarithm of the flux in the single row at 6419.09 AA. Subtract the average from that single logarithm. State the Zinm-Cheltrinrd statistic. 0.038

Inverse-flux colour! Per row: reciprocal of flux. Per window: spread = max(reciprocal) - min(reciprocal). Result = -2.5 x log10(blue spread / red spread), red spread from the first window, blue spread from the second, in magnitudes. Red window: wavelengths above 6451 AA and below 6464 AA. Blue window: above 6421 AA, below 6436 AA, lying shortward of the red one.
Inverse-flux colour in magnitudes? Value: 1.1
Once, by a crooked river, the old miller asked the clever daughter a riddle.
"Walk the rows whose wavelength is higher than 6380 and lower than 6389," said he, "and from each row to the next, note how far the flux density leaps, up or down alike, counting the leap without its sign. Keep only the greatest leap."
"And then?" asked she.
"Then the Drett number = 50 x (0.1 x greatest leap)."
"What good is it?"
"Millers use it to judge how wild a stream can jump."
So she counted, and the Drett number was 2.5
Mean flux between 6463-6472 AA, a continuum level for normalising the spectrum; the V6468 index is 15.8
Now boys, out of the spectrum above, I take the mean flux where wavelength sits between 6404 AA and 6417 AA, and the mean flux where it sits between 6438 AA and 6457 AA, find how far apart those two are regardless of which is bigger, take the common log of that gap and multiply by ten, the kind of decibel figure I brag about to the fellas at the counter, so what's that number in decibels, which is 4.7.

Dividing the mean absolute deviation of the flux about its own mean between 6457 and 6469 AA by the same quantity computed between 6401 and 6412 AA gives 1.9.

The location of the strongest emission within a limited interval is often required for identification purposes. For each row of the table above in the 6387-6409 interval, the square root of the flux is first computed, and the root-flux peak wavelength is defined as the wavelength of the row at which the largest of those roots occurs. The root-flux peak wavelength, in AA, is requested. 6408.76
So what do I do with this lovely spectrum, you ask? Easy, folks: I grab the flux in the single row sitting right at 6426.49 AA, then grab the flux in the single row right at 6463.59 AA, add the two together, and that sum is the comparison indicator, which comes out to 32.3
